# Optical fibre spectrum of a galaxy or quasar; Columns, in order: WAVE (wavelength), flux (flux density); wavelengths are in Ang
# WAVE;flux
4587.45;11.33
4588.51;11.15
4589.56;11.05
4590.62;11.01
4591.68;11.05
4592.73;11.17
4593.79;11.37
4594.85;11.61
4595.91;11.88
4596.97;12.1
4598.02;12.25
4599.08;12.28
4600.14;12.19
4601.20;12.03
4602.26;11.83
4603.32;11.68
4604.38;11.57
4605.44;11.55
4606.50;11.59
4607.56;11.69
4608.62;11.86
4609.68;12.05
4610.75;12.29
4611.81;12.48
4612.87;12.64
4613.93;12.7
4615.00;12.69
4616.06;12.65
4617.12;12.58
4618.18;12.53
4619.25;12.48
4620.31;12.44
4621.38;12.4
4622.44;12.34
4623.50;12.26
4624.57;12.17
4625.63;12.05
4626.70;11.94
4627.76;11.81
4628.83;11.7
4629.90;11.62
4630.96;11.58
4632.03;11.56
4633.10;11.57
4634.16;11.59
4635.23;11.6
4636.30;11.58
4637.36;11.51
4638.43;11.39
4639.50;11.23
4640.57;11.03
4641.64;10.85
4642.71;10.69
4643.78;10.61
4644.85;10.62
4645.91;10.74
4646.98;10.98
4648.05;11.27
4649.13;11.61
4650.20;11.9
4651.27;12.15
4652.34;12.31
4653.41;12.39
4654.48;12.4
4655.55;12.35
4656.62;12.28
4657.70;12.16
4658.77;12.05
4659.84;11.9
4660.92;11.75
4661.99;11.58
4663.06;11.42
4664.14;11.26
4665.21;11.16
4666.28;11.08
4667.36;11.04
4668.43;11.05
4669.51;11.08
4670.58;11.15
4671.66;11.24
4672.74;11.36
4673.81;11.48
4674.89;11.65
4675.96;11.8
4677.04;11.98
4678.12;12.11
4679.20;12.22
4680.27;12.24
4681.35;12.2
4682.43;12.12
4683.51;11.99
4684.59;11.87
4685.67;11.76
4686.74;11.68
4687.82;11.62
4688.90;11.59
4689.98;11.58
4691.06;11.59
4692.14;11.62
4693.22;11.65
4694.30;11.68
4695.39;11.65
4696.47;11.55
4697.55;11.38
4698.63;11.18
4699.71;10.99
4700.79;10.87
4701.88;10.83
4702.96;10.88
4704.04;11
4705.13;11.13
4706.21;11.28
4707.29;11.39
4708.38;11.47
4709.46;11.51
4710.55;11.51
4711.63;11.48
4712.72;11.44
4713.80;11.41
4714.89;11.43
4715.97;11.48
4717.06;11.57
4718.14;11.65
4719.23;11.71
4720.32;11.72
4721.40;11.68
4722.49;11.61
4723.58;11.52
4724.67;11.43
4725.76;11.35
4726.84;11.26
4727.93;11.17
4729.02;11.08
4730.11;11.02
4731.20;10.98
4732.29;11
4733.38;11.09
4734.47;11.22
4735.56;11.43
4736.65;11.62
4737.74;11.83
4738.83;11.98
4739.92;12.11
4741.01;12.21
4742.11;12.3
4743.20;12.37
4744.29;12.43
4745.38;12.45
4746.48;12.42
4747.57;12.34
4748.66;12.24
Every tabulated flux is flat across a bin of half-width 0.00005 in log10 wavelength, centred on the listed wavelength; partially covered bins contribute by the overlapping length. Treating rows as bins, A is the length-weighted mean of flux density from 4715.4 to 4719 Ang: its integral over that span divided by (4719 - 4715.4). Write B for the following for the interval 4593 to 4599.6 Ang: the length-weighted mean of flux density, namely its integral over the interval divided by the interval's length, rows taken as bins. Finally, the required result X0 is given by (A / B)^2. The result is 0.95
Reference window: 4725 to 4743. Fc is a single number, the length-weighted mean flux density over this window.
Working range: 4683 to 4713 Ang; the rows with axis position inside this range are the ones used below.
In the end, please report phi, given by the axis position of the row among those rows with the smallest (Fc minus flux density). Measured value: 4683.51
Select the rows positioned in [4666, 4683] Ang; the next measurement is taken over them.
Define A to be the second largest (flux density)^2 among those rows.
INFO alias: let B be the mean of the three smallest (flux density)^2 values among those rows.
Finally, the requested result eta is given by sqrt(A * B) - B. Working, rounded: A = 149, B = 122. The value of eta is 13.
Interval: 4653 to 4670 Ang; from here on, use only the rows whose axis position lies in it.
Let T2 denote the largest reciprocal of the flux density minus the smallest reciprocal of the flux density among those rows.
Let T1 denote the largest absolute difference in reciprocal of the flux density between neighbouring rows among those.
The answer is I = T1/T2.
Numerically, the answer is 0.13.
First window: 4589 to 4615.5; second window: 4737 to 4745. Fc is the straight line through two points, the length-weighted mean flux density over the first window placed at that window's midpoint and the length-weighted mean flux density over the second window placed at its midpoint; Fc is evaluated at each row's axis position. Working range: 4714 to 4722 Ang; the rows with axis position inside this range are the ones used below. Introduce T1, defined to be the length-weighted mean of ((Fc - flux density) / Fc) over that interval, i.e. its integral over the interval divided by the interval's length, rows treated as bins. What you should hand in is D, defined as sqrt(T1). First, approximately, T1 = 0.043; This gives 0.21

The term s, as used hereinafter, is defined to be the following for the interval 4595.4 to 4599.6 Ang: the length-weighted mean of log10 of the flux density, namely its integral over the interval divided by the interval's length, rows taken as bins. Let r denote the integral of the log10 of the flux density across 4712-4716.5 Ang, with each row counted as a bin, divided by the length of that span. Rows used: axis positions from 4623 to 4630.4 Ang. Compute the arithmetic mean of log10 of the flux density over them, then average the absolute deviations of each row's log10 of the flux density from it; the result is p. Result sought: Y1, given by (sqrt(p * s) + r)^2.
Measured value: 1.31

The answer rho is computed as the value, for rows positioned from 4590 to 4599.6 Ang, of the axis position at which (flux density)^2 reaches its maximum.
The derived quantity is 4599.08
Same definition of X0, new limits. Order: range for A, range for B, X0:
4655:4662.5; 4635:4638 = 1.08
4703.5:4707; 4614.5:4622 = 0.79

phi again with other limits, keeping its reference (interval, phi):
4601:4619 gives 4613.93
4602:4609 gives 4608.62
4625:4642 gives 4625.63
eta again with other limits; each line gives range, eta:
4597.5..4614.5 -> 12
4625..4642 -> 10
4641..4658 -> 19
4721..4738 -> 7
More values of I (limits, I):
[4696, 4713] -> 0.27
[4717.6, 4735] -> 0.18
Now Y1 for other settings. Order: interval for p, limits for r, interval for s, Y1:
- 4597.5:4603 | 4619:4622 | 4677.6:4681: 1.37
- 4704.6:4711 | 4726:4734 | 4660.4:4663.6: 1.24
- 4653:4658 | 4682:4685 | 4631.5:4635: 1.28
